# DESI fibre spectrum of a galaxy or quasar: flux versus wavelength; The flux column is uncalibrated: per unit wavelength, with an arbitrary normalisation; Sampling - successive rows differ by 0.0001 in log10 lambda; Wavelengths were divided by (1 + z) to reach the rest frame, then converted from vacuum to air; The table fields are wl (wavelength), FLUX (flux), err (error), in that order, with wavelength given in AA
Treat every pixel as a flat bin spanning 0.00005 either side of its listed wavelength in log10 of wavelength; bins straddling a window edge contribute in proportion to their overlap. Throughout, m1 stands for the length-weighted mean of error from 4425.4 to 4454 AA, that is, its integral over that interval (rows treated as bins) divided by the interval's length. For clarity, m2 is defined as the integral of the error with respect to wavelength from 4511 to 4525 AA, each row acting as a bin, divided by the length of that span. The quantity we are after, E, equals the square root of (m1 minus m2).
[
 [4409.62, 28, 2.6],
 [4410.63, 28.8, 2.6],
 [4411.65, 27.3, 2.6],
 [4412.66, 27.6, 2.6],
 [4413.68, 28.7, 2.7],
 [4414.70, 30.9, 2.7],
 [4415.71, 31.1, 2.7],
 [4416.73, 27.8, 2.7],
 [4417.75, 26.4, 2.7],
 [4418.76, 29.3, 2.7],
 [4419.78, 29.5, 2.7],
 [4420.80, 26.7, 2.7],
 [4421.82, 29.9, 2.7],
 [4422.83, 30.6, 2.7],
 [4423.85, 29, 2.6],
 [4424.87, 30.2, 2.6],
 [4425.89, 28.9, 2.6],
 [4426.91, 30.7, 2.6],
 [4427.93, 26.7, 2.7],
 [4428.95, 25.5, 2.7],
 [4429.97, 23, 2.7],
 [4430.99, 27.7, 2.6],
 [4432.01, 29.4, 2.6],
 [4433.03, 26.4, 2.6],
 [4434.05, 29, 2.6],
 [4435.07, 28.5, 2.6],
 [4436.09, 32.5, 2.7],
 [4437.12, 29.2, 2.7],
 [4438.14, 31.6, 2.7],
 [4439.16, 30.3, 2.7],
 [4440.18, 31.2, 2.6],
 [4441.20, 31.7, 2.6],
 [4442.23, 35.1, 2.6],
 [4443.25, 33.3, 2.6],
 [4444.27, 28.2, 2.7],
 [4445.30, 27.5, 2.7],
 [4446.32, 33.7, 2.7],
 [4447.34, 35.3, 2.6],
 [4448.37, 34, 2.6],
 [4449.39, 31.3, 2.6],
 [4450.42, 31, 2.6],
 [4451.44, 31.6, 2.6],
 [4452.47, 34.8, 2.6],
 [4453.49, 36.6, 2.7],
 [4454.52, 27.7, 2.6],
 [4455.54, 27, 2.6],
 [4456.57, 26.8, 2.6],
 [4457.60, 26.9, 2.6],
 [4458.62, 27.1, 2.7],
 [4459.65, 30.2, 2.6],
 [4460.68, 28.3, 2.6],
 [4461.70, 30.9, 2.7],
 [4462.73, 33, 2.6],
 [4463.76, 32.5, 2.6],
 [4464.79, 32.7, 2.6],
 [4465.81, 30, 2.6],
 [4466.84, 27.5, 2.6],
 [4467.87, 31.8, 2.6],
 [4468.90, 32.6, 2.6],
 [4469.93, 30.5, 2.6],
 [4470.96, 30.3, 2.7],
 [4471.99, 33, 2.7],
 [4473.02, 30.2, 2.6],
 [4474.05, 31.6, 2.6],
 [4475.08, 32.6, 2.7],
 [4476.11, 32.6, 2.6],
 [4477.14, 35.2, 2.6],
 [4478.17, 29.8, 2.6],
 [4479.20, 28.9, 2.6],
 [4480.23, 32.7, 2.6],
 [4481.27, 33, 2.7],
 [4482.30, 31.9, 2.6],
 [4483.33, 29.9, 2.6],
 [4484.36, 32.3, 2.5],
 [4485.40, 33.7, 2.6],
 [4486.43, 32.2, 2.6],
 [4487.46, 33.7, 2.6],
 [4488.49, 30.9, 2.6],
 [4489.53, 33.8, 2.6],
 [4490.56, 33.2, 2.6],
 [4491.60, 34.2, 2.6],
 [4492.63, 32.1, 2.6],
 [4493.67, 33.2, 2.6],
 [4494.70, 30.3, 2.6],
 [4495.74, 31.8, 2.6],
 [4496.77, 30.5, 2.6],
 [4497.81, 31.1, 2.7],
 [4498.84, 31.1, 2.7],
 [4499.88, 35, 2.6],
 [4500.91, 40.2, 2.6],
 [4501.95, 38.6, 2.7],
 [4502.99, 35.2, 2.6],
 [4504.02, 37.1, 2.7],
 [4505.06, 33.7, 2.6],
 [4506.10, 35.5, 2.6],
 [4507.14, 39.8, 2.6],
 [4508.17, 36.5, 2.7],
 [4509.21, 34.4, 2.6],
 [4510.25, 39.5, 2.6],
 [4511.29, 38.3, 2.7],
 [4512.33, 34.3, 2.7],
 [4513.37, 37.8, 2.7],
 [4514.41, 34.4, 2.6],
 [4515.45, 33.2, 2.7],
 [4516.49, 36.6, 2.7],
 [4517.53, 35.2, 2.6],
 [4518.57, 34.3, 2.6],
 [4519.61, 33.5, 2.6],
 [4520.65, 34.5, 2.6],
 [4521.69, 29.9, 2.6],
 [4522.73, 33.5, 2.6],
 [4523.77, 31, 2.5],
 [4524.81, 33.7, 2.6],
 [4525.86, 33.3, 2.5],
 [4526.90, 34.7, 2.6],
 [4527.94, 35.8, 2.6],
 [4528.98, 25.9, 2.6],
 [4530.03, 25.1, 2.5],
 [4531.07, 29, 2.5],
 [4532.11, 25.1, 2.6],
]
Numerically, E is 0.10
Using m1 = 2.64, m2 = 2.63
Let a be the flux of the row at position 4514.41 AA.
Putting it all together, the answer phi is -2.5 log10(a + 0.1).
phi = -3.84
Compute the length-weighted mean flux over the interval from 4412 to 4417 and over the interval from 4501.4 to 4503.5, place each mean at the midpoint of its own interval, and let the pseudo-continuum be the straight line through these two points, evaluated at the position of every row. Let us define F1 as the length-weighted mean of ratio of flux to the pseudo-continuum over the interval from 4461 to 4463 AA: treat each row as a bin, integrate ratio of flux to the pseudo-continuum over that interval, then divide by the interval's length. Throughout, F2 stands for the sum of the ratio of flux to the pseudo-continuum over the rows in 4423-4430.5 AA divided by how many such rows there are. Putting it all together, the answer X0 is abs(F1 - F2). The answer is 0.03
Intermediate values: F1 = 0.95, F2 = 0.915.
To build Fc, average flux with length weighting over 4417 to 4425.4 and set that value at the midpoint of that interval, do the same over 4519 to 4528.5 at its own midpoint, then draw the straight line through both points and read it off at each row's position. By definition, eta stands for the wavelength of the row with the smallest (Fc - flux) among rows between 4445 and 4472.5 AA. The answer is 4453.49 AA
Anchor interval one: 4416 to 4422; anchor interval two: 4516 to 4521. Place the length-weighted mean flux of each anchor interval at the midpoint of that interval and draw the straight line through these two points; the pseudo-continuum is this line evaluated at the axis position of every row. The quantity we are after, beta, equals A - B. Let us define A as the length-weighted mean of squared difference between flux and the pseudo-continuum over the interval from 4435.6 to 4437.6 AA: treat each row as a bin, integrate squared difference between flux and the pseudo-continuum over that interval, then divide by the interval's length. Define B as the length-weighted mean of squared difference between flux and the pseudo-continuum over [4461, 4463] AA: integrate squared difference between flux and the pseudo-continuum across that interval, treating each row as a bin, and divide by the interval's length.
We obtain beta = 2.8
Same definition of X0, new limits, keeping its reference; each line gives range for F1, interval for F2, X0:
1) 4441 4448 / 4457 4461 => 0.16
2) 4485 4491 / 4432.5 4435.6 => 0.02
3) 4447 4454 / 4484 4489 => 0.12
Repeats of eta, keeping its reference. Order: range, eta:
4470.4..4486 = 4477.14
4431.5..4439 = 4436.09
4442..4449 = 4442.23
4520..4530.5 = 4527.94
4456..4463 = 4462.73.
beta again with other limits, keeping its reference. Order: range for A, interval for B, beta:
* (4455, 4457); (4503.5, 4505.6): 9.2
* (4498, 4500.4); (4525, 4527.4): 2.0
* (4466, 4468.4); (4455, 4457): -7.5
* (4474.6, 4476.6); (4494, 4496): -5.1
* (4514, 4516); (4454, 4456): -9.8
